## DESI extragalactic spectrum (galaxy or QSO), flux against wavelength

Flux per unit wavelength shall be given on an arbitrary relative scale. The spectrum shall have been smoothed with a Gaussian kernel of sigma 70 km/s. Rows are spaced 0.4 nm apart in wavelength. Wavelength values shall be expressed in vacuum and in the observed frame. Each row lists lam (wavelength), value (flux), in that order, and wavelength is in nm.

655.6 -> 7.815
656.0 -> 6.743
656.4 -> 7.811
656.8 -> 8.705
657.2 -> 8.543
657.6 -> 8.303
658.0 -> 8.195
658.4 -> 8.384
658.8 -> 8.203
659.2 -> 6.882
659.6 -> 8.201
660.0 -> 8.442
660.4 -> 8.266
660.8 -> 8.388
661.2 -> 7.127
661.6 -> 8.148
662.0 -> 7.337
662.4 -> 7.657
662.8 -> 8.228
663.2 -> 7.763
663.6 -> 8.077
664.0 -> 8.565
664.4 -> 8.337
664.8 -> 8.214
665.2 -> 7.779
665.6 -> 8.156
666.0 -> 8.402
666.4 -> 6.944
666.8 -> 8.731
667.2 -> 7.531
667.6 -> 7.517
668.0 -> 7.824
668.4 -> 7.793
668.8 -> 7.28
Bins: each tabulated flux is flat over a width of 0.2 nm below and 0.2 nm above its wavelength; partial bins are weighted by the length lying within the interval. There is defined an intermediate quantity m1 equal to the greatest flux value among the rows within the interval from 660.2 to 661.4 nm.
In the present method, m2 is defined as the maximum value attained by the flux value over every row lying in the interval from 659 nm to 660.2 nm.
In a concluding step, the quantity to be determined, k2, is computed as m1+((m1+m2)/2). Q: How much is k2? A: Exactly 16.8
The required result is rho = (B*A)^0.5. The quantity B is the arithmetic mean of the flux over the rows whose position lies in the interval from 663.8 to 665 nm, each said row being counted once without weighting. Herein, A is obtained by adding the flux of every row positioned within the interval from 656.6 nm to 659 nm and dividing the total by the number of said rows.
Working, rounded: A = 8.39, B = 8.37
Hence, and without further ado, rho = 8.38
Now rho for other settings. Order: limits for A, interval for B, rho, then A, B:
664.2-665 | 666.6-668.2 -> 8.09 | 8.28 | 7.90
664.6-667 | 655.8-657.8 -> 8.03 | 8.04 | 8.02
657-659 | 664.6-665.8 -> 8.19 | 8.33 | 8.05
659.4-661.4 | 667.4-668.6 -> 7.90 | 8.08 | 7.71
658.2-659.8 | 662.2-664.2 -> 7.99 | 7.92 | 8.06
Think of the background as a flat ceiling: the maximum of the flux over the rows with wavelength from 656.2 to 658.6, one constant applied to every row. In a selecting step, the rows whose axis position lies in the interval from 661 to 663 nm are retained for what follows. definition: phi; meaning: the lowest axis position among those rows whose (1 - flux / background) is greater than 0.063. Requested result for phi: 661.2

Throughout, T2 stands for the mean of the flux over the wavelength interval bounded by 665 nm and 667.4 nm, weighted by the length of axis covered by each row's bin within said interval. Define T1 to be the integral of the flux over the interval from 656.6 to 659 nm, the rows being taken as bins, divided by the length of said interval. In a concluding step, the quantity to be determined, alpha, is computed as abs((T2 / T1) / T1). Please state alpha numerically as 0.113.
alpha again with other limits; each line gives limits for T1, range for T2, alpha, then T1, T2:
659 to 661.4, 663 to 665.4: 0.131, 7.88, 8.12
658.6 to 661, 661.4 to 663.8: 0.121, 8.06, 7.87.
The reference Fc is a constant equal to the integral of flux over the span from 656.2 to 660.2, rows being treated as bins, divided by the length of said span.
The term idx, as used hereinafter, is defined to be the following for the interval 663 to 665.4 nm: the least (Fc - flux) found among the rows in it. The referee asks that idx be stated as -0.40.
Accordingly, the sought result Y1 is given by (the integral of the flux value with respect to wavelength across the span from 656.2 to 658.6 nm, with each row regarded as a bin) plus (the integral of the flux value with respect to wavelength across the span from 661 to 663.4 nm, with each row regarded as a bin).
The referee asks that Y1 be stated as 38.5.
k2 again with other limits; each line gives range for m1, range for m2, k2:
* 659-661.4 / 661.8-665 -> 16.9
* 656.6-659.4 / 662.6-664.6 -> 17.3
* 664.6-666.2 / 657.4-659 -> 16.8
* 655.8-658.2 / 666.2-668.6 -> 17.4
